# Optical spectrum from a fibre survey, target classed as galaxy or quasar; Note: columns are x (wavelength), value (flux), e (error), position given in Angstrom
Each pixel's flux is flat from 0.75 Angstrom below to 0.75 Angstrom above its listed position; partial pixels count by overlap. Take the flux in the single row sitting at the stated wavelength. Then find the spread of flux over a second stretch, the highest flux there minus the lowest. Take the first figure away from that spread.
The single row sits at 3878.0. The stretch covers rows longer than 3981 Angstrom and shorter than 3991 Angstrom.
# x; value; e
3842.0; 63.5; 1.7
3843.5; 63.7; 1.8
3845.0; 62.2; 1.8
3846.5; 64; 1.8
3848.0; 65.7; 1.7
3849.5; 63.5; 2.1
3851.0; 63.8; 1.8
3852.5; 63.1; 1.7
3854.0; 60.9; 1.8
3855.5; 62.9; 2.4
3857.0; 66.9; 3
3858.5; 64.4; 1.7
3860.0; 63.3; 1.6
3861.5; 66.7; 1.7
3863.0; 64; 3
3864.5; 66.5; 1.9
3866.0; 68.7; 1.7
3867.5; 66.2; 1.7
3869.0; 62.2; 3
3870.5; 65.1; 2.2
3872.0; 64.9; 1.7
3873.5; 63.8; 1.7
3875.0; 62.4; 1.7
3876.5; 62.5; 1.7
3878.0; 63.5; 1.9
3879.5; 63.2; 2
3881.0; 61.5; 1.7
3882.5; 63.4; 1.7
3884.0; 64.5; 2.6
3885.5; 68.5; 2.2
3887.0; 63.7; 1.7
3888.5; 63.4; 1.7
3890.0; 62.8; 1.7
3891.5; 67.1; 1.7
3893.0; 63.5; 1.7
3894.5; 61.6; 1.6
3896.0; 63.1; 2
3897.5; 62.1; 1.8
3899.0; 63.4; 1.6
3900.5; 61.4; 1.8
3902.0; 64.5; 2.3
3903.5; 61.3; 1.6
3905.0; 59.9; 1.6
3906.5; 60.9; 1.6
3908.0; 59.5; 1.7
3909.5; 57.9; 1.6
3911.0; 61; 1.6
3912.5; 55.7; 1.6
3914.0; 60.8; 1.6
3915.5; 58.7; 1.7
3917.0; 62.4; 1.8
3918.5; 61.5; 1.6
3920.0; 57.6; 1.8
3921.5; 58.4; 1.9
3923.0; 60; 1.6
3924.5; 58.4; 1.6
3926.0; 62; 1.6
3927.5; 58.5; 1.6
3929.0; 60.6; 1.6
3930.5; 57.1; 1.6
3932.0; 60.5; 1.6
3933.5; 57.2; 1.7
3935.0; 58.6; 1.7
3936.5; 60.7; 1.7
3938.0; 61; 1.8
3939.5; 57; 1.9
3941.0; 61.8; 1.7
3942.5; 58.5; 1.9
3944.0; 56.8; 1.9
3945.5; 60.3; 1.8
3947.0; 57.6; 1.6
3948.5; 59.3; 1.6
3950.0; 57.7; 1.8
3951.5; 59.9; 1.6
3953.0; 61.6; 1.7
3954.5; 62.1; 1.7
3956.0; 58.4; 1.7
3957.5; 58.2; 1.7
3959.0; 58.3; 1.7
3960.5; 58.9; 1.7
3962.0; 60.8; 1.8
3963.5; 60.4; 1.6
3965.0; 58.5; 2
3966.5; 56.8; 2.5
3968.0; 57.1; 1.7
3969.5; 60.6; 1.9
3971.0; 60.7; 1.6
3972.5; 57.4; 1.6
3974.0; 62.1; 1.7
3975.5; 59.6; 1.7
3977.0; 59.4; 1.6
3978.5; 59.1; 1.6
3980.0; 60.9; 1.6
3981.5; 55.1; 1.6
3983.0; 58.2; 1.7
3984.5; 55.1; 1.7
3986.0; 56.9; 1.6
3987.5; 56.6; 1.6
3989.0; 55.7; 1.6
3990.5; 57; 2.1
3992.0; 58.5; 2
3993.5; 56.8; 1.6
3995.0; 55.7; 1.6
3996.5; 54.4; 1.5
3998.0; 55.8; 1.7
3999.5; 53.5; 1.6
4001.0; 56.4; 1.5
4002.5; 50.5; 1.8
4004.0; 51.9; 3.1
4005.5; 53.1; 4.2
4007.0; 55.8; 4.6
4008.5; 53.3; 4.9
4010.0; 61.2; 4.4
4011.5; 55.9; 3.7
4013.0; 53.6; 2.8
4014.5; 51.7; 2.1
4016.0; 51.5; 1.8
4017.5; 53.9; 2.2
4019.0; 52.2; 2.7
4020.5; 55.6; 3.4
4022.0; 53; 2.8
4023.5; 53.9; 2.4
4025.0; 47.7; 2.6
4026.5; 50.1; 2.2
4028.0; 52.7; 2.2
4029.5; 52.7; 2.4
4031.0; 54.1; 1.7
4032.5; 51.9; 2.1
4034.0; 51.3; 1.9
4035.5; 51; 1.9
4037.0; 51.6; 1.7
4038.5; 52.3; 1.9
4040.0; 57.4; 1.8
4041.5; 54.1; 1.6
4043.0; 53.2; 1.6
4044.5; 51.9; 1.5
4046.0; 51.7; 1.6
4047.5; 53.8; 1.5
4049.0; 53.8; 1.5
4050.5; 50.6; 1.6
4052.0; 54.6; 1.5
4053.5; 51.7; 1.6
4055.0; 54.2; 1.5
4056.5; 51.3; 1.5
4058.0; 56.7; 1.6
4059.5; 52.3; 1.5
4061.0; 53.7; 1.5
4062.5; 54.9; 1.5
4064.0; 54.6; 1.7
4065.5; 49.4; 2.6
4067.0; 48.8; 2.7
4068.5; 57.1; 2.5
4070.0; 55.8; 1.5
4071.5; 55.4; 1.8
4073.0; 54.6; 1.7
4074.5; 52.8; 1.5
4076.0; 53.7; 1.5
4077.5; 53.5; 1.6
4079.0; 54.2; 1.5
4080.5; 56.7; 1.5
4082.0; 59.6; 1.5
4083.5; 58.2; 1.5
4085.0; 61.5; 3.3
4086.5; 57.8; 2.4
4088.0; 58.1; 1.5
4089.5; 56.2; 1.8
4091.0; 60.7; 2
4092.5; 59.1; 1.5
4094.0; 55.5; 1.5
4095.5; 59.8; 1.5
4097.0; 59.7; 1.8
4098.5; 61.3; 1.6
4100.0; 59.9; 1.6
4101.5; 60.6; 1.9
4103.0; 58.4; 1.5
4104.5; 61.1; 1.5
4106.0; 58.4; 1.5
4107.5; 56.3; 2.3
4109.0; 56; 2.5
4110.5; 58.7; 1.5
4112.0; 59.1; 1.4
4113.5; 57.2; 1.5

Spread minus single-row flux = -60.4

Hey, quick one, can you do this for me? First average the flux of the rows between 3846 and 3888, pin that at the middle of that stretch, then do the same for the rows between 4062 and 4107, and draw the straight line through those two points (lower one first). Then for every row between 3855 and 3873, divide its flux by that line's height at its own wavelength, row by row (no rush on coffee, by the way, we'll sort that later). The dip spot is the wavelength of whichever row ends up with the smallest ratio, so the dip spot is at 3869.0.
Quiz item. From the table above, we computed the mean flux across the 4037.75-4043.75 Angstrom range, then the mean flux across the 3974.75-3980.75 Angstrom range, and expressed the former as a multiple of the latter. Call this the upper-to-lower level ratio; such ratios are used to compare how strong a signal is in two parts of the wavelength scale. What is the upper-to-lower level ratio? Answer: 0.91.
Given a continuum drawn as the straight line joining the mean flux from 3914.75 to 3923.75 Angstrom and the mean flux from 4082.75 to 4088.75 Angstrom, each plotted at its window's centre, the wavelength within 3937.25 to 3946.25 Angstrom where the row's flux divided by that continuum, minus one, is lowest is 3944.0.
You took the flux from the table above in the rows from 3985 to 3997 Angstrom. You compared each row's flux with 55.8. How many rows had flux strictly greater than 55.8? 5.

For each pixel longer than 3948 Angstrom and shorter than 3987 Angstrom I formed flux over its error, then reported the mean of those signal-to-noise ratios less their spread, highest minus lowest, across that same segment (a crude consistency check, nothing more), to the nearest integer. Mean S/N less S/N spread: 19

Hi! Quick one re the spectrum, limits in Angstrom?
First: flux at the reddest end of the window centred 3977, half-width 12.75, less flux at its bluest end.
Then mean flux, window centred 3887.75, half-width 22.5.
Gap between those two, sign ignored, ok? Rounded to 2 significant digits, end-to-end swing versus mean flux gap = 66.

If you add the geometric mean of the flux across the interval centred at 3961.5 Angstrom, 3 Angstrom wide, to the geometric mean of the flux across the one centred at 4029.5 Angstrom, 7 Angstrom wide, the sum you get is 112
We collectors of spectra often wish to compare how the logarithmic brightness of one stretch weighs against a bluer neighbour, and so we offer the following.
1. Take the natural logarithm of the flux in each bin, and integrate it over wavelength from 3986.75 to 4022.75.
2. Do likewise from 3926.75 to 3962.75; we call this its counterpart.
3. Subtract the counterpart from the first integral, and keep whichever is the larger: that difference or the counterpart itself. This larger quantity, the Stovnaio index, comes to 147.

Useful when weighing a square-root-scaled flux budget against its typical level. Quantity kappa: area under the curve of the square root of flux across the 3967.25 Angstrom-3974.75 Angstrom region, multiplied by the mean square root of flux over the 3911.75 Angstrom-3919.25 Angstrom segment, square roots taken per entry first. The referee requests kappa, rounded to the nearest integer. 448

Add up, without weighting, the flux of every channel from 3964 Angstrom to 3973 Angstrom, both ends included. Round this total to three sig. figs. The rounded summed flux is 351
